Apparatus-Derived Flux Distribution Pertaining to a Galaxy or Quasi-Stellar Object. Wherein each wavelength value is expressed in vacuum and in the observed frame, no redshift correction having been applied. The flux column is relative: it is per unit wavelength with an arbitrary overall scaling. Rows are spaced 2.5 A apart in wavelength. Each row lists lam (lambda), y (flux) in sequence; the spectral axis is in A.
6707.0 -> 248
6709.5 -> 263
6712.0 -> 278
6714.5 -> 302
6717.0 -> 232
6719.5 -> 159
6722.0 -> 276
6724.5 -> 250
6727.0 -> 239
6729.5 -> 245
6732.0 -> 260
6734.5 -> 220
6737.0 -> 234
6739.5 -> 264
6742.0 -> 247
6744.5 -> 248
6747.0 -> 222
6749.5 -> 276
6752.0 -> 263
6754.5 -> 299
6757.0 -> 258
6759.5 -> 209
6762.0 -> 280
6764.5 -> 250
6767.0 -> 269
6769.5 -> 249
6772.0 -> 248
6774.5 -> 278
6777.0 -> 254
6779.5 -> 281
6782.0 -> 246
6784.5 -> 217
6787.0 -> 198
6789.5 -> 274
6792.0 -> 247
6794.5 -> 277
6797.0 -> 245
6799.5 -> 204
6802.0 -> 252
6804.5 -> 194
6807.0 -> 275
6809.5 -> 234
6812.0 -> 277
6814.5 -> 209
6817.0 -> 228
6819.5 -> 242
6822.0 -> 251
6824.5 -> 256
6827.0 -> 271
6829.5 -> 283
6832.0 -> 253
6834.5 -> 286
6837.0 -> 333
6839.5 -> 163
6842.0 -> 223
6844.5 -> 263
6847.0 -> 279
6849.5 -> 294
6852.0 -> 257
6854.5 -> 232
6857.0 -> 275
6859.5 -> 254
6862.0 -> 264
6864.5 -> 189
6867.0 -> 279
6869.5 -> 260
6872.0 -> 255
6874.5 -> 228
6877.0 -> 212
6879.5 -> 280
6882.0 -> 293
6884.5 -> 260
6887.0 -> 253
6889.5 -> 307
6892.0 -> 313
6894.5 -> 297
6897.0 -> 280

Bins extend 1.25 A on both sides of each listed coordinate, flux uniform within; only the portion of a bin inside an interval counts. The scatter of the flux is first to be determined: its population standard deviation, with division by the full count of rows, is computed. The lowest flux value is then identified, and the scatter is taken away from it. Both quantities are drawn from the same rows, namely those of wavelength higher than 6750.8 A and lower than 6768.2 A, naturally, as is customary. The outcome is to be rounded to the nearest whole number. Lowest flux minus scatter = 183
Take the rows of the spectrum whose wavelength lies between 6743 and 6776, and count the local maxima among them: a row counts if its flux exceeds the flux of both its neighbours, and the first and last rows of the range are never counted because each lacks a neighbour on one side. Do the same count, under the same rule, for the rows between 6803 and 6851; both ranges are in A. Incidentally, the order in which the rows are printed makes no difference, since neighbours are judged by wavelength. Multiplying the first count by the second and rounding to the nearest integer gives 16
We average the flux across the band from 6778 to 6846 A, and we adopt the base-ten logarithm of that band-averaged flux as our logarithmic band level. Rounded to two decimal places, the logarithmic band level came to 2.39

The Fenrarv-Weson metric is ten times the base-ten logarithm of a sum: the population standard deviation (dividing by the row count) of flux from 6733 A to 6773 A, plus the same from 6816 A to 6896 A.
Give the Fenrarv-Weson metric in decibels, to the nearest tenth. 17.6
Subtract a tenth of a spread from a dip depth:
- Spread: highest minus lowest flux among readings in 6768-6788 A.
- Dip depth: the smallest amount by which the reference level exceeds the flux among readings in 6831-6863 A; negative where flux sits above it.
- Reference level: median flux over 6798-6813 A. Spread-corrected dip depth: -98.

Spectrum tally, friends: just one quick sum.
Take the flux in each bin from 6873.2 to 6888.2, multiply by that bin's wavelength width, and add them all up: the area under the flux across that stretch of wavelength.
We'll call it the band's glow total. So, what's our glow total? 3815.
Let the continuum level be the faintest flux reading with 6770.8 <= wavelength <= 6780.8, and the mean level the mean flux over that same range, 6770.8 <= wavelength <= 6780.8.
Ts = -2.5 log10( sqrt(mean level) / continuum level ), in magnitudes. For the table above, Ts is 2.96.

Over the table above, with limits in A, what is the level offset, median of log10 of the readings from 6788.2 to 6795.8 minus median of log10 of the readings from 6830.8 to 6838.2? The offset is -0.02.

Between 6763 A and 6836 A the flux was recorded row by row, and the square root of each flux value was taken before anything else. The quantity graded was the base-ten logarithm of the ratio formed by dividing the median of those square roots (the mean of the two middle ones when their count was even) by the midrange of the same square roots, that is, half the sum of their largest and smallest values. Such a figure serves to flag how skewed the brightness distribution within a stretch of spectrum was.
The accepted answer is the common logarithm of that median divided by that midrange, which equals 0.0118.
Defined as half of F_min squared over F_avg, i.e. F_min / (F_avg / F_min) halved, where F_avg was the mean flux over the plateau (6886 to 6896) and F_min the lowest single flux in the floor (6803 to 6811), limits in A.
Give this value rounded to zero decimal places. 64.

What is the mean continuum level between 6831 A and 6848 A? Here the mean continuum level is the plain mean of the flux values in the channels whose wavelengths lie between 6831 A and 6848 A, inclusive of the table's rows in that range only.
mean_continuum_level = 257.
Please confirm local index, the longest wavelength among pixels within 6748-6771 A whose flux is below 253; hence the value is 6769.5 A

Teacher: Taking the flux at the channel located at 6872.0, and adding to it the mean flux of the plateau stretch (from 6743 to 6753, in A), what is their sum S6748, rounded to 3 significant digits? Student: 507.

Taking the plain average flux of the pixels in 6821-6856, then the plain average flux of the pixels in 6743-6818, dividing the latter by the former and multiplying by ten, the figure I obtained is 9.6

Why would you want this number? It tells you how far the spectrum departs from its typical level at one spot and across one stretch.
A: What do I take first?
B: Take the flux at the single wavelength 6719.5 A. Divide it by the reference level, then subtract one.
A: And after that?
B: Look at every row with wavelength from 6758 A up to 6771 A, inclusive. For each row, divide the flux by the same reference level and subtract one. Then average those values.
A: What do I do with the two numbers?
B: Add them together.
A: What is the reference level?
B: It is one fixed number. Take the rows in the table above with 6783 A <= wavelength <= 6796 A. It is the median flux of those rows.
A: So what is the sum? -0.338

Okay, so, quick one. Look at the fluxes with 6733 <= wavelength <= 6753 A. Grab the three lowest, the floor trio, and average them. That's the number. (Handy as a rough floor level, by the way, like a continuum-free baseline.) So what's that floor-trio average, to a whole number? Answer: 225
